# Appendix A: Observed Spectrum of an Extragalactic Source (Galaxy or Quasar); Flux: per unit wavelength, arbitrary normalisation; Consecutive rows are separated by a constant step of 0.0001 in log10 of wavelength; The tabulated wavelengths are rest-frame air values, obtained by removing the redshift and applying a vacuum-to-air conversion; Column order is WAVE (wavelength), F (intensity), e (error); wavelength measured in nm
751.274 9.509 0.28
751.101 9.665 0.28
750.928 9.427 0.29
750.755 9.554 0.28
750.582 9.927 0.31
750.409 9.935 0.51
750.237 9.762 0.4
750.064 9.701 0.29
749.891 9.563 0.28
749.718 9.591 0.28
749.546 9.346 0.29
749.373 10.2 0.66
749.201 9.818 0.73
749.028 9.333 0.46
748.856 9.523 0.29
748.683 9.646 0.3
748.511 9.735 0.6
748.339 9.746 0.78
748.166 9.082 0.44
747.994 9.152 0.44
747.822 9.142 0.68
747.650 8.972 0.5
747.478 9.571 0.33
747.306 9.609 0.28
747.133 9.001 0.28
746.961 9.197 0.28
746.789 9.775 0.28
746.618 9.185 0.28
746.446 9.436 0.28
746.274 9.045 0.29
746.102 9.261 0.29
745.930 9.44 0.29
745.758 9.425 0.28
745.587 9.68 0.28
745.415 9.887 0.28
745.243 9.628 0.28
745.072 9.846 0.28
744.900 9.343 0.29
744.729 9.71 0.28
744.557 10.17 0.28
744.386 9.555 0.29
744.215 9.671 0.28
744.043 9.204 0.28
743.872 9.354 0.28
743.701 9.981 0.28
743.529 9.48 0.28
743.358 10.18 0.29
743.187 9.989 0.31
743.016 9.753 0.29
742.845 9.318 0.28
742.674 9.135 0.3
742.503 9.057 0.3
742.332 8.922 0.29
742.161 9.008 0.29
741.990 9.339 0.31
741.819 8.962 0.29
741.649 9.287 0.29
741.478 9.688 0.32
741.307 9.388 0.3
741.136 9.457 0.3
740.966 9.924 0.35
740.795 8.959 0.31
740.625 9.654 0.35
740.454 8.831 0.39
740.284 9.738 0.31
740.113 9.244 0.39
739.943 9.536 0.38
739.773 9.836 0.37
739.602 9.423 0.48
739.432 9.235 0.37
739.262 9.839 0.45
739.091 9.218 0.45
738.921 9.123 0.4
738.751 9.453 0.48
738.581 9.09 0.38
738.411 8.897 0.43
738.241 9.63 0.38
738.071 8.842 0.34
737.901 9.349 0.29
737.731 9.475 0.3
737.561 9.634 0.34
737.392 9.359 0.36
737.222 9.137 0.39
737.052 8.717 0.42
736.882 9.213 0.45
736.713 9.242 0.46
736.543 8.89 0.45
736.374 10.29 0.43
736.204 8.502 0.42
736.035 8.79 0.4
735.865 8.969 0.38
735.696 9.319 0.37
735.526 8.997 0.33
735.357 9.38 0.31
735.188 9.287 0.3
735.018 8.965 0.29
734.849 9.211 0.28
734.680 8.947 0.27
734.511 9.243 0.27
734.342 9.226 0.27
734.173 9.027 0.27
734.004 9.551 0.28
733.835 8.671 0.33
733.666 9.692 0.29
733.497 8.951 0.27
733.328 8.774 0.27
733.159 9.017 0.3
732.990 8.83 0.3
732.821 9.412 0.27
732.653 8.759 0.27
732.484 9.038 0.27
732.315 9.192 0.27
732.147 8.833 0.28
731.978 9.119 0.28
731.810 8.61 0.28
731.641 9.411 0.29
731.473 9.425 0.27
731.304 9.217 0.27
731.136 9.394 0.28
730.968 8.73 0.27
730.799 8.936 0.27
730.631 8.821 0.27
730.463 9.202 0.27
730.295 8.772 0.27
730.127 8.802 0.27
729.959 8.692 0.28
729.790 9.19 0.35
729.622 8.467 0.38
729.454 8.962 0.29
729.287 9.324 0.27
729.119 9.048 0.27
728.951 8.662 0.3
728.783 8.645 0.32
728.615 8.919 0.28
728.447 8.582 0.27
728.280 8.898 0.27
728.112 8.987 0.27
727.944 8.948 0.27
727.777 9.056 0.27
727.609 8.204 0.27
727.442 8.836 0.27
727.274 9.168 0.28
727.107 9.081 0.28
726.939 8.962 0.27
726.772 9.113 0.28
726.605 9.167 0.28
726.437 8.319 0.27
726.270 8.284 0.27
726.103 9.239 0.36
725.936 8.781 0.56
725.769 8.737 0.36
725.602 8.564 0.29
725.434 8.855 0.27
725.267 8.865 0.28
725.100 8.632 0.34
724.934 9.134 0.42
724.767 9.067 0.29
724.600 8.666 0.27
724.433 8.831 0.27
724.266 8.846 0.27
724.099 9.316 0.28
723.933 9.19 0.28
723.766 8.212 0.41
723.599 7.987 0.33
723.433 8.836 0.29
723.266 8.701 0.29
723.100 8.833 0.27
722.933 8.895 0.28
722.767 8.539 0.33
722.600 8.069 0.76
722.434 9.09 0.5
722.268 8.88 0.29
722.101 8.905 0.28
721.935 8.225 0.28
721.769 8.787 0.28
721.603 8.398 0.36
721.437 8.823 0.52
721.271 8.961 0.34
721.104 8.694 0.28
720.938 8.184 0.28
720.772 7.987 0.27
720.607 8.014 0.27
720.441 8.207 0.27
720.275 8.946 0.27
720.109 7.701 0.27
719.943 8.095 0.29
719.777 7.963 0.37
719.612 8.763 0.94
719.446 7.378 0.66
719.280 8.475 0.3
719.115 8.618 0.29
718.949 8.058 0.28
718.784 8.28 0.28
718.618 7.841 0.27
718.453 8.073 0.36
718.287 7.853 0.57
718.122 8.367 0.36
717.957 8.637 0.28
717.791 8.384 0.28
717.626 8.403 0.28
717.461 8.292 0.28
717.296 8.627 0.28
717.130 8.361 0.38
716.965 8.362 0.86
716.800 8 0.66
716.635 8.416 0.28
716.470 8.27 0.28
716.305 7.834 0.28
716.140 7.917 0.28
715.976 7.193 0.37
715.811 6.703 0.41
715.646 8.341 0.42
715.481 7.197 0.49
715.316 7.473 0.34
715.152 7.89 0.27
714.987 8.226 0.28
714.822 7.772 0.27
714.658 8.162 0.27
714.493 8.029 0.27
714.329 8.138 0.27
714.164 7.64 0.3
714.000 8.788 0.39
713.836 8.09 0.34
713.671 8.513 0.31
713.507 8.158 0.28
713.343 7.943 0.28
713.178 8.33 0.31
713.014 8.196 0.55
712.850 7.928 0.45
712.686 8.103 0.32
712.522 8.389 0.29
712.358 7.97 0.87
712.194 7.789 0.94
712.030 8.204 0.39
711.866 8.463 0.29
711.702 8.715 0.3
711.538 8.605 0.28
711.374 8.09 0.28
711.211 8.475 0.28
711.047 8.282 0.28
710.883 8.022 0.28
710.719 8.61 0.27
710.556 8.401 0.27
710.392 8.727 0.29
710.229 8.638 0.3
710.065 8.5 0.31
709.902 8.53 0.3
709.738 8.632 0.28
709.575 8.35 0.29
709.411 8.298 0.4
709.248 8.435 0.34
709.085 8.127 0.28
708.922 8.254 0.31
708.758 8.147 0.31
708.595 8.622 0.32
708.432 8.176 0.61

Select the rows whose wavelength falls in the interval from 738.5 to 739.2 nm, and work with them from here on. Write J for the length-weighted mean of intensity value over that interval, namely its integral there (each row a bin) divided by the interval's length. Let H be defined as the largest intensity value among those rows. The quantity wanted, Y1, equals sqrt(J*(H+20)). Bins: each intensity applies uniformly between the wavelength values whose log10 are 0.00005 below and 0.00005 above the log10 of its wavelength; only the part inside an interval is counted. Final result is 16.5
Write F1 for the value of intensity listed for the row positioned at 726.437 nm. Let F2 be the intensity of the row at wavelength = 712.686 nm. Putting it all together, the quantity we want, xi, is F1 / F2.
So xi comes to 1.03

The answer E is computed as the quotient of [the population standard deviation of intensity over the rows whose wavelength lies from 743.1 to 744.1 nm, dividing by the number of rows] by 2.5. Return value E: 0.15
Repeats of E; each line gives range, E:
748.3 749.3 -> 0.07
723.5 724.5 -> 0.19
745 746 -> 0.07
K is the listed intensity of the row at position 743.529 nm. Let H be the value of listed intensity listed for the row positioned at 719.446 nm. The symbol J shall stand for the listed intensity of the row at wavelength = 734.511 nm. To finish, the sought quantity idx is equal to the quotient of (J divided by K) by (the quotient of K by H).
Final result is 0.8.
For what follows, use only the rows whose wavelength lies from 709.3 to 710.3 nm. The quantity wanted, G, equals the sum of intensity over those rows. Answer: 51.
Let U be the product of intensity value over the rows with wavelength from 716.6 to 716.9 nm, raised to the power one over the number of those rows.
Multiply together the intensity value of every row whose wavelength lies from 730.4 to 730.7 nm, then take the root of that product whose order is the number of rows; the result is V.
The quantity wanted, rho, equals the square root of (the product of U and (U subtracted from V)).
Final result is 2.57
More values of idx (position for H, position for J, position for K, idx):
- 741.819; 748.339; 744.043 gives 1.0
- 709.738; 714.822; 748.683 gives 0.7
